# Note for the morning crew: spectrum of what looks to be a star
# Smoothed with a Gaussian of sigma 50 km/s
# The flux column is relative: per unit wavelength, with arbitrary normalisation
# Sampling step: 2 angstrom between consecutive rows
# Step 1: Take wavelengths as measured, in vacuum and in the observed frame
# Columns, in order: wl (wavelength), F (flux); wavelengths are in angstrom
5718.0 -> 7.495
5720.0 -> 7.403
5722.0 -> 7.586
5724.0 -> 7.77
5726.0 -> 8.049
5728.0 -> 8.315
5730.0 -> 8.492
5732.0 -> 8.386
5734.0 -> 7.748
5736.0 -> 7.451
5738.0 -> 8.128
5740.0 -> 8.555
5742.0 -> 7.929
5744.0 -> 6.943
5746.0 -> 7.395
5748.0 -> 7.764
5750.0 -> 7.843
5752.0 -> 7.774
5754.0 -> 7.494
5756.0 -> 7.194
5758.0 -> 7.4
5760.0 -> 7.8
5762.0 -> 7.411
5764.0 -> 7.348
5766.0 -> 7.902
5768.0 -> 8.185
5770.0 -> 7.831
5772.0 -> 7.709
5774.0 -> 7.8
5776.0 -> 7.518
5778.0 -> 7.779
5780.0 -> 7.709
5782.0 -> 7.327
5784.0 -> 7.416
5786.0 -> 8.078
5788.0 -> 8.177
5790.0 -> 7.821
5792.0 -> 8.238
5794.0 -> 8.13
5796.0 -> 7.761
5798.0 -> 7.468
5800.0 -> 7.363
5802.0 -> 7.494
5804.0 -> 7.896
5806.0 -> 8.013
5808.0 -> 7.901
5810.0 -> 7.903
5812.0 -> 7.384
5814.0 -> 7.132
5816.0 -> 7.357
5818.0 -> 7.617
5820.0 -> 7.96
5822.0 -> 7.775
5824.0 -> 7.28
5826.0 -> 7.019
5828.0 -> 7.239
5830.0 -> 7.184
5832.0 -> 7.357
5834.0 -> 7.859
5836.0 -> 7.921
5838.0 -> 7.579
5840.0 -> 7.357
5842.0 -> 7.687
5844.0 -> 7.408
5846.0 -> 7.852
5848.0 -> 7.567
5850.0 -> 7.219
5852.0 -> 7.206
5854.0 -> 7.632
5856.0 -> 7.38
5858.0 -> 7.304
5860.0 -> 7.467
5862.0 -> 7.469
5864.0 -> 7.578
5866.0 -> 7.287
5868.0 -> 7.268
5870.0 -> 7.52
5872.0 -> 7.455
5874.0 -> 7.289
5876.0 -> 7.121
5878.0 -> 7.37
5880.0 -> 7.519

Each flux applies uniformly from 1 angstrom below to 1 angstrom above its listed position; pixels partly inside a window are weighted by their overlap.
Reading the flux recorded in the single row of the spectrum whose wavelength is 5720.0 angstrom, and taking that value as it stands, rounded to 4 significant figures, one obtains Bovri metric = 7.403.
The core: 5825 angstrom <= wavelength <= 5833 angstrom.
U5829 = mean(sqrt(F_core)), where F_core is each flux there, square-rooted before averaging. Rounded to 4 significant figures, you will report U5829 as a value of 2.683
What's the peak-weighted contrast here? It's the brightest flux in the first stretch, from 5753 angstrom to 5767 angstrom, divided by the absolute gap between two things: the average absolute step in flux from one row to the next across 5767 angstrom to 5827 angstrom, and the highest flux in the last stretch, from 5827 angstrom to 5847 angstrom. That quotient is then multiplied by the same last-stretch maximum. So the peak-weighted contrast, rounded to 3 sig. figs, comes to 8.16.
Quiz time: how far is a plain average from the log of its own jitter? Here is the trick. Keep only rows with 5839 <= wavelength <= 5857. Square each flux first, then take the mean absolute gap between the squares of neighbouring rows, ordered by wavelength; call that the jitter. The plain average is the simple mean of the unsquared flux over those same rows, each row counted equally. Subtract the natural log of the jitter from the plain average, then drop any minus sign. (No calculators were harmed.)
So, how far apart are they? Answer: 6.0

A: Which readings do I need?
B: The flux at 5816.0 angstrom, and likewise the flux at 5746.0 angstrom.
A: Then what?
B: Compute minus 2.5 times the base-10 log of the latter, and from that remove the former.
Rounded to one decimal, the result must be -9.5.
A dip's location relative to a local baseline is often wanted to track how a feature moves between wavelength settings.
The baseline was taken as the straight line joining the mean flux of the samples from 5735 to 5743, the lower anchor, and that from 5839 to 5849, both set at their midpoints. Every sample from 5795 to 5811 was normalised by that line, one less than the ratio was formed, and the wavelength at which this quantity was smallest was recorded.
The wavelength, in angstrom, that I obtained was 5800.0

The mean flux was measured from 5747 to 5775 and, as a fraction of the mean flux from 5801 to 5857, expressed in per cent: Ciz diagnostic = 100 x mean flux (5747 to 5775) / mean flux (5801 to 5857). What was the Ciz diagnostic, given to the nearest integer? 102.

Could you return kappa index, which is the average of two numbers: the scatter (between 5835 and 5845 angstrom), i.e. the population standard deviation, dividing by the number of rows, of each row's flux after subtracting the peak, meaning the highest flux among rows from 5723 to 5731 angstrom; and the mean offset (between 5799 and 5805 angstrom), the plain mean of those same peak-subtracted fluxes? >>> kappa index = -0.35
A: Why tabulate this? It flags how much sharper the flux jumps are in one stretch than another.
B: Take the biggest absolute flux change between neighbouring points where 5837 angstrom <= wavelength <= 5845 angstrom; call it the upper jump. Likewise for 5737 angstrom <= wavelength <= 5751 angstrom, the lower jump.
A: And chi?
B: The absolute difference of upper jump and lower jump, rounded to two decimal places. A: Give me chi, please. 0.66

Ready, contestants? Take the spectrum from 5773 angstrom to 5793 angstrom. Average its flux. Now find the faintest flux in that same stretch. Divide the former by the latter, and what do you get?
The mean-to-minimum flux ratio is 1.06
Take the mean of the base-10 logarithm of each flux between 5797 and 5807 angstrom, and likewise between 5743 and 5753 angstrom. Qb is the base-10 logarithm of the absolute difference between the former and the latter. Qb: -2.2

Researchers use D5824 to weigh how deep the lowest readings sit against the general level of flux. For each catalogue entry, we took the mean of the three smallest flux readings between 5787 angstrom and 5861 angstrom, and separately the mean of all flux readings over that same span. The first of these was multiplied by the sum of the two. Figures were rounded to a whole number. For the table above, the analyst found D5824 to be 105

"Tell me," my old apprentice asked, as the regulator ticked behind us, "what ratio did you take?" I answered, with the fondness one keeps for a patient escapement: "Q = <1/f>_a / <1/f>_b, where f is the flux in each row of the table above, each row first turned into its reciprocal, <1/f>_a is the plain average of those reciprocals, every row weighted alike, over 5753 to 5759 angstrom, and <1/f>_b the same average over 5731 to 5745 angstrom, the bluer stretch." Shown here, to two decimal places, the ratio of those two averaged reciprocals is 1.07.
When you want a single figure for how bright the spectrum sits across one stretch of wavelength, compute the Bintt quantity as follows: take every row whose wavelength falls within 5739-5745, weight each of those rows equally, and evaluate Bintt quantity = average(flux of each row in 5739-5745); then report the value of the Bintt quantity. 7.81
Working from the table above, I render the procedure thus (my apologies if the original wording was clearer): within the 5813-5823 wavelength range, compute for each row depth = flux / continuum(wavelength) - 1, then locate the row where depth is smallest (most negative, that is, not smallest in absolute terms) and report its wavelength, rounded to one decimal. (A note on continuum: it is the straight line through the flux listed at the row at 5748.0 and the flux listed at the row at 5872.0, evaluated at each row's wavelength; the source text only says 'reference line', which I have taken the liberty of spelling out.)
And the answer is 5814.0 angstrom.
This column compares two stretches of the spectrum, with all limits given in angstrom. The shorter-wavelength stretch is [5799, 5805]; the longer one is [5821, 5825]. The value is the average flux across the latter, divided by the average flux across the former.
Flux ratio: 0.99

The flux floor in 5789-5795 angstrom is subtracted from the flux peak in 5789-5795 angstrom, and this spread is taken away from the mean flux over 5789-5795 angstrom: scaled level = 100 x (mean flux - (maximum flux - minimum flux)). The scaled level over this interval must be 765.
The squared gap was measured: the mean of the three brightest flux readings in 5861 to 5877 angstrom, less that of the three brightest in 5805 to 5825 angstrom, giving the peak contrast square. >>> 0.19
